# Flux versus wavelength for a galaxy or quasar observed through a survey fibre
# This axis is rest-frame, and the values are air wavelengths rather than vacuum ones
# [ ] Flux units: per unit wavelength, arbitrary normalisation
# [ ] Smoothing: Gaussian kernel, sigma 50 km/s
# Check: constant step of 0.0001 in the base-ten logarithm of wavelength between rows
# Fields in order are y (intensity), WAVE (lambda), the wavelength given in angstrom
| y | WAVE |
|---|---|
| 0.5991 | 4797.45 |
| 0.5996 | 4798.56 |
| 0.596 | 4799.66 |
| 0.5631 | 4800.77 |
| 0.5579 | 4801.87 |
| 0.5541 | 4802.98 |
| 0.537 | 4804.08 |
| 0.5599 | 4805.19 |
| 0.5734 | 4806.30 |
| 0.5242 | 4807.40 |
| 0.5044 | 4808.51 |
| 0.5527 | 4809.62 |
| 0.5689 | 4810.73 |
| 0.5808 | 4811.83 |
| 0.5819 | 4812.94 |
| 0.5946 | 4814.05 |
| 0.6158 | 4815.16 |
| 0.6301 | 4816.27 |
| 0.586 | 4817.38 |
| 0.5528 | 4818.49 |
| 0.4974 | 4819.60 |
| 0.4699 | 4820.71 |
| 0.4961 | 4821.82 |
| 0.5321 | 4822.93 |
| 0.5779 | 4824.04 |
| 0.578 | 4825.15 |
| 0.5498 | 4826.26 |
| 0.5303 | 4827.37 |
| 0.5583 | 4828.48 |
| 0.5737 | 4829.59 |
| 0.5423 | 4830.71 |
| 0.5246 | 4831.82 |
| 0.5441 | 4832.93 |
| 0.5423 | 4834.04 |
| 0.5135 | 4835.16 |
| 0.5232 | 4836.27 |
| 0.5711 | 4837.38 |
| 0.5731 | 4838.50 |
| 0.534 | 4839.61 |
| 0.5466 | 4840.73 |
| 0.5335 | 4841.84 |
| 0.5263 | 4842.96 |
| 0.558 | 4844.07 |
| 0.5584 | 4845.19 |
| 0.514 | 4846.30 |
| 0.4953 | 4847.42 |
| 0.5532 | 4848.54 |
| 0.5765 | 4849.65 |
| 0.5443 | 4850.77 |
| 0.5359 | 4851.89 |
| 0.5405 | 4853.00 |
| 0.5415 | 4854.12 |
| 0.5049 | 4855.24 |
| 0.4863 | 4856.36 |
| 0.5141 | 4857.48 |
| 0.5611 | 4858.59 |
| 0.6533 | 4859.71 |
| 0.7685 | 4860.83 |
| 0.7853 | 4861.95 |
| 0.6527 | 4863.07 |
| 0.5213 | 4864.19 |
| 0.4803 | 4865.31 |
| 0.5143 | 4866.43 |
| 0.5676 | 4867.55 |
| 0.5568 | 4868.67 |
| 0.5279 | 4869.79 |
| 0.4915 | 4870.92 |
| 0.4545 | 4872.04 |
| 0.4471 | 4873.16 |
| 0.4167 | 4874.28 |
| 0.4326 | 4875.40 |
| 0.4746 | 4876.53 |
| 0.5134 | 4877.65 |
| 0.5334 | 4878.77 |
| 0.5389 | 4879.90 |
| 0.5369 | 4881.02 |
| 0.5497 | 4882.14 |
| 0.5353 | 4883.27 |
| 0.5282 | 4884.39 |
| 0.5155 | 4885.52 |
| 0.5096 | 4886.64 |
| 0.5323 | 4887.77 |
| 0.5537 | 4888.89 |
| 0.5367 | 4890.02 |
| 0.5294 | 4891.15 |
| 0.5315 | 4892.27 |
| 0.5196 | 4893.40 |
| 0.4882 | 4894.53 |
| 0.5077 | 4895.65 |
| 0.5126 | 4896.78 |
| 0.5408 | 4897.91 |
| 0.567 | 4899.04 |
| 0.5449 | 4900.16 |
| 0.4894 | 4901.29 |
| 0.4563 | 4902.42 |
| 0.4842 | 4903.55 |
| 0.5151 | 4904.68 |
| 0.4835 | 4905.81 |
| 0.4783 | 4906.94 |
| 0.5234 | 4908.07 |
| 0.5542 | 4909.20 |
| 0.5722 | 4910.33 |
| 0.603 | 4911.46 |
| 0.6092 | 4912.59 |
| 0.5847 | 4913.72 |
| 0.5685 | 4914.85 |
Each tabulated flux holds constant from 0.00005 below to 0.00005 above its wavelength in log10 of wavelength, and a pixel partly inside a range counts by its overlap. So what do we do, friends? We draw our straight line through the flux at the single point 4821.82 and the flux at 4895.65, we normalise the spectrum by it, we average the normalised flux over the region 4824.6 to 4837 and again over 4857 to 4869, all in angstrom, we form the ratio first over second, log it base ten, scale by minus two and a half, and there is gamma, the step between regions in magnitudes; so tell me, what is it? 0.09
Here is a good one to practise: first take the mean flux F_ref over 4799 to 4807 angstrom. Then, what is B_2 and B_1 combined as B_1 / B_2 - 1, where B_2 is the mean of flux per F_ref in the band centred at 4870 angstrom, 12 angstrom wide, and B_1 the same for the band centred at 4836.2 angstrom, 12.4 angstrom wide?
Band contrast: 0.10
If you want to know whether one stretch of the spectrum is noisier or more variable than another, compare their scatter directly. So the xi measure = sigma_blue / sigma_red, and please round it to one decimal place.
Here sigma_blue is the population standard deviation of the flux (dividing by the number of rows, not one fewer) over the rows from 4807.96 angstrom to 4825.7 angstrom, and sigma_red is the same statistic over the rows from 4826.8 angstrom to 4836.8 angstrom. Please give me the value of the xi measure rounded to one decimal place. 2.5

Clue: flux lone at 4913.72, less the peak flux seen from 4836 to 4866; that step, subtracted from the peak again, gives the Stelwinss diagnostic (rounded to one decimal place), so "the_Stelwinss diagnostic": 1.0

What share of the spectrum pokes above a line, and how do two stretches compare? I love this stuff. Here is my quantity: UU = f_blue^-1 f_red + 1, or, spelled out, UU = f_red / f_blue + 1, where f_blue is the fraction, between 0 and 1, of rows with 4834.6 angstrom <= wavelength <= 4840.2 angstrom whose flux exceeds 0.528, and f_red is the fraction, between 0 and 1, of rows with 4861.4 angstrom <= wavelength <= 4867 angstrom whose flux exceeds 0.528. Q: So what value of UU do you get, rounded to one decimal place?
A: 1.7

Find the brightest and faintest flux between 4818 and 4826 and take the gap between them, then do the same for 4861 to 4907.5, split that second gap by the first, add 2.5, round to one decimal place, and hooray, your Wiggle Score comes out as 5.9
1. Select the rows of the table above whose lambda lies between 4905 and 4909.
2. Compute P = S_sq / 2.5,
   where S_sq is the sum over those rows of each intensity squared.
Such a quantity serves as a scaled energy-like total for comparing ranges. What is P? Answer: 0.295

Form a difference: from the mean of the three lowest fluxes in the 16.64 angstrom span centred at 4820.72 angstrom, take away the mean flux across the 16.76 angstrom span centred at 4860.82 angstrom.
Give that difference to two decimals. -0.09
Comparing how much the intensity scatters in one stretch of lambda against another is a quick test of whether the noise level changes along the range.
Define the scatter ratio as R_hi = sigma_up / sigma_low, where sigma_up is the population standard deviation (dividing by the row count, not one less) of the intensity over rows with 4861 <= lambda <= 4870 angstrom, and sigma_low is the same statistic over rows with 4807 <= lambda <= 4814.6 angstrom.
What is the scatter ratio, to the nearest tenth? 3.0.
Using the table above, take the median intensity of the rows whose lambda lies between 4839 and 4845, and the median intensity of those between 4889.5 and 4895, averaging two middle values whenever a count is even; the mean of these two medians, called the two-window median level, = 0.532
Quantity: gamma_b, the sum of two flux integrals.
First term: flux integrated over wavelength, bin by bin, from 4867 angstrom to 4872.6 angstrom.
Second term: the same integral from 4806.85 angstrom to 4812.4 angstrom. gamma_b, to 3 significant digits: 5.94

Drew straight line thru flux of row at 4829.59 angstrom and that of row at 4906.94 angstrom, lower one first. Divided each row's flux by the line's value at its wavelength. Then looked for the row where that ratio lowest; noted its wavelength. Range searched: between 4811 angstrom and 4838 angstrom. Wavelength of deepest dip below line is 4820.71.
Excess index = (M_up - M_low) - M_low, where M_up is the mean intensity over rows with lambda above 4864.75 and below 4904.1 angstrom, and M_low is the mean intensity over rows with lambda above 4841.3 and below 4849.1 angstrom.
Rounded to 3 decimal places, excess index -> -0.556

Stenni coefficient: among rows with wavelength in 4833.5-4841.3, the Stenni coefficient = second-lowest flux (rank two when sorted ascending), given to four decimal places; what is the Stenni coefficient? 0.5232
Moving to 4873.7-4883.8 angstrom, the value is 0.4326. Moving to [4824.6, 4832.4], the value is 0.5303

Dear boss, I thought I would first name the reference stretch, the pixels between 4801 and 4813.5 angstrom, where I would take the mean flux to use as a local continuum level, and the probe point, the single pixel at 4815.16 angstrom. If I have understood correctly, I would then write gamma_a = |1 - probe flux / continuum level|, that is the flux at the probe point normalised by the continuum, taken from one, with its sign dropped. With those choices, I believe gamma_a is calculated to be 0.111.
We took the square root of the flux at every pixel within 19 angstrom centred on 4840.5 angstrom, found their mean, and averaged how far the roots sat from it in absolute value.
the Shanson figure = 0.013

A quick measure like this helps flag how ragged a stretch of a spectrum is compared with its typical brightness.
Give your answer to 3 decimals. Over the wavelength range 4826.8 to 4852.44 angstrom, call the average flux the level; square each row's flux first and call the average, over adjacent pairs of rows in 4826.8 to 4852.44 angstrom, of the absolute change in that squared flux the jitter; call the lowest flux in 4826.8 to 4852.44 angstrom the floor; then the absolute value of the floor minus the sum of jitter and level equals 0.071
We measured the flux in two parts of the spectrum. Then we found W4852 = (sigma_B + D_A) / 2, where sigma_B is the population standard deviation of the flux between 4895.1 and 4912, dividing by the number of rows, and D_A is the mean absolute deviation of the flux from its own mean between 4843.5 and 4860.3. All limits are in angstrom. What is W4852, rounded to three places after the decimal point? 0.034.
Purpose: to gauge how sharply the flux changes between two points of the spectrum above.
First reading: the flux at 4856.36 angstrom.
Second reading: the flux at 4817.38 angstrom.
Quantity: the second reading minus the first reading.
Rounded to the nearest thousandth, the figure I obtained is 0.100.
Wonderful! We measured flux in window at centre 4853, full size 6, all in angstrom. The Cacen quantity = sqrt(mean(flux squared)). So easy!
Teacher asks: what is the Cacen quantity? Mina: 0.534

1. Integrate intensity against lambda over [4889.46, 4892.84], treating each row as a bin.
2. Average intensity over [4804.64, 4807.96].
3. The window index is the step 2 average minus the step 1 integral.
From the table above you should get -1.25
